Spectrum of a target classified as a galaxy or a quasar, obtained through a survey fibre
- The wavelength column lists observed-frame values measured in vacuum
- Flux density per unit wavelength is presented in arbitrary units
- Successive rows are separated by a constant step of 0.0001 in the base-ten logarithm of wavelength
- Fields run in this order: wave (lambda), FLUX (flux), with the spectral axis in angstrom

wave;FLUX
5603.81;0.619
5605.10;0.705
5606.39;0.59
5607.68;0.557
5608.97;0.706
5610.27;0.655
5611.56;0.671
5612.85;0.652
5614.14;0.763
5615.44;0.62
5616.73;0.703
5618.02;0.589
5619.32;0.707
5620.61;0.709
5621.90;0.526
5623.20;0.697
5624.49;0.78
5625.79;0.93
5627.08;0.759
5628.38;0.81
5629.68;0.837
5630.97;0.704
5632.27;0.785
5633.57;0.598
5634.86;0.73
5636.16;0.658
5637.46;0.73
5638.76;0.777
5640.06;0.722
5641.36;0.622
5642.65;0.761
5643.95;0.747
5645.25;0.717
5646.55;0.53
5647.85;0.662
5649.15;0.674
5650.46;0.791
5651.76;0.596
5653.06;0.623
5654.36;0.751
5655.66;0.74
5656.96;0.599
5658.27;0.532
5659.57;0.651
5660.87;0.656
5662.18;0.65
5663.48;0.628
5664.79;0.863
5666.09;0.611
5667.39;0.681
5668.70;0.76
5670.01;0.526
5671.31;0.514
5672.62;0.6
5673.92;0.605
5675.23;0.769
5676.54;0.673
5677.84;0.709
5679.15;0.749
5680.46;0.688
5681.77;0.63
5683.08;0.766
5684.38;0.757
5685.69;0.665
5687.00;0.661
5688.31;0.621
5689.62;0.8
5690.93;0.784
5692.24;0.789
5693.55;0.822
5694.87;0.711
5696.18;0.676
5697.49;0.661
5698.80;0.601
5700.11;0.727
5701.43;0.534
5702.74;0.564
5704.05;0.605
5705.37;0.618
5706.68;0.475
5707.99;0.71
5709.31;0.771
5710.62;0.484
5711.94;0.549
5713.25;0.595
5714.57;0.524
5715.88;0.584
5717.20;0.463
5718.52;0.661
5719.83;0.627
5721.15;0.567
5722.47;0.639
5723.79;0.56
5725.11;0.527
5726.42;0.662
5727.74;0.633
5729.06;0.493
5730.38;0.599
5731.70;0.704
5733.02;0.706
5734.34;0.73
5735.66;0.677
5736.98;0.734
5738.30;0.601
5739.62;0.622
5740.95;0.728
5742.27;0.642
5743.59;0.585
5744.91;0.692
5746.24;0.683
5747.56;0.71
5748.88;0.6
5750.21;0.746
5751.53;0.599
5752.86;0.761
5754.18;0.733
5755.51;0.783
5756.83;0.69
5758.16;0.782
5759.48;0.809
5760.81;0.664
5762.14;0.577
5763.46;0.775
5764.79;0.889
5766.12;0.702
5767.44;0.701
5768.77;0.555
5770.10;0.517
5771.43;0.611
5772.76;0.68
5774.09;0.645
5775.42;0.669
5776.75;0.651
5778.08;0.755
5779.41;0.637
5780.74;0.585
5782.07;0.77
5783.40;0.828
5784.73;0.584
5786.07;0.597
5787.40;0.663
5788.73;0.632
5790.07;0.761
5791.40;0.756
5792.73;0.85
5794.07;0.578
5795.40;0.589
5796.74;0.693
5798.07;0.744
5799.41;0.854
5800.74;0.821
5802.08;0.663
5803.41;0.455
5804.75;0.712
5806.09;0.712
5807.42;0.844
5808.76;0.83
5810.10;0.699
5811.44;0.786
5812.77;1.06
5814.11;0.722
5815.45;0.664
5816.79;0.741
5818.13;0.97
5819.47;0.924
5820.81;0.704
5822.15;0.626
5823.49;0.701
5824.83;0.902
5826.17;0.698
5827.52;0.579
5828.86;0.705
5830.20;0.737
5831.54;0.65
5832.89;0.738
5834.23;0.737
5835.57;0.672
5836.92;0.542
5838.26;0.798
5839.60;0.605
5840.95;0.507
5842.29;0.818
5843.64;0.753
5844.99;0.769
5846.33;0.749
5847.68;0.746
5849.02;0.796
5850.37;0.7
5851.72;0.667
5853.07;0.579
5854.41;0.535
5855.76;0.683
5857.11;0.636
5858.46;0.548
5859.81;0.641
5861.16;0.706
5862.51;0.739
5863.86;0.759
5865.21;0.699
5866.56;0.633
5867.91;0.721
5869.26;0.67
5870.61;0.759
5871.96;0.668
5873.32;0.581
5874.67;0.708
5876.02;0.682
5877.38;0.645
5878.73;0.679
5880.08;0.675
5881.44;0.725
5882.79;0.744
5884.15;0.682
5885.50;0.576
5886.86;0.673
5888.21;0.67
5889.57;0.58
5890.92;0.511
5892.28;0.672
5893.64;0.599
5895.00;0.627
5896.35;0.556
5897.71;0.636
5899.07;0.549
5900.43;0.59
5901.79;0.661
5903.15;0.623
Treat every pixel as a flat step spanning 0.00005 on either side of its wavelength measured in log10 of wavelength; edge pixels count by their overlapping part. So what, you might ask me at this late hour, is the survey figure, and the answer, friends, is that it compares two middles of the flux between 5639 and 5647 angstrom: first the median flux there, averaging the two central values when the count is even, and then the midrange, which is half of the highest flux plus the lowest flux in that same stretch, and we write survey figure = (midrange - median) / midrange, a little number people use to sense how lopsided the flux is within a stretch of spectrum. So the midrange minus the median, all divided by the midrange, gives -0.11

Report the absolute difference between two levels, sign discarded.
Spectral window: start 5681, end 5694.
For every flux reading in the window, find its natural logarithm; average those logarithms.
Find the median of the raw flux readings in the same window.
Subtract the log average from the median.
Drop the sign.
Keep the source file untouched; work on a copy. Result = 1.08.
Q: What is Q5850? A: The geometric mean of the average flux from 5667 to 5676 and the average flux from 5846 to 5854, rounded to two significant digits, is 0.67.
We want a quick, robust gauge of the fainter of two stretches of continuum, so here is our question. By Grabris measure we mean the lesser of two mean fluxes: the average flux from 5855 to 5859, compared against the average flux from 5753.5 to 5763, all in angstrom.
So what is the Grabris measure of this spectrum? 0.622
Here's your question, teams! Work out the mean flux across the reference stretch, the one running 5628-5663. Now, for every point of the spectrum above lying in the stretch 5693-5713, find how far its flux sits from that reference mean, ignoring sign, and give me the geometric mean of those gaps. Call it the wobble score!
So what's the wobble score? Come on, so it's 0.070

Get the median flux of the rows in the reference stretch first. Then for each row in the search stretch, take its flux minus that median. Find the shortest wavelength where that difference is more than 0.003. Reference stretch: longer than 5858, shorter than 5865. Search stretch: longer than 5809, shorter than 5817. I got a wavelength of 5811.44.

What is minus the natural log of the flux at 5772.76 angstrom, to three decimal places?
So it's 0.386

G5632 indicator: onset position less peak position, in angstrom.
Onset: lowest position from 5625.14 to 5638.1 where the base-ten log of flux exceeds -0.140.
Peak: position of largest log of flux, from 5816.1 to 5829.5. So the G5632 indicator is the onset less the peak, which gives -192.3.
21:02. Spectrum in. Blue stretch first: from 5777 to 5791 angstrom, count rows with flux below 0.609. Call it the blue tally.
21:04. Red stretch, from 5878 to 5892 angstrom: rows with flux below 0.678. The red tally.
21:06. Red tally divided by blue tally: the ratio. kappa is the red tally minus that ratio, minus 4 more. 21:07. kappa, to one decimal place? 0.0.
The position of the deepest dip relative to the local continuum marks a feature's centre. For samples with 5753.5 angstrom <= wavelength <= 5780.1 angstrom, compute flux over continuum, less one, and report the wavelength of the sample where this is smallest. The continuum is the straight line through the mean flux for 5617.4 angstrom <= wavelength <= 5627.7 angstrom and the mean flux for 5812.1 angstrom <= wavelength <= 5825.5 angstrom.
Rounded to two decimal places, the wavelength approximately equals 5770.10 angstrom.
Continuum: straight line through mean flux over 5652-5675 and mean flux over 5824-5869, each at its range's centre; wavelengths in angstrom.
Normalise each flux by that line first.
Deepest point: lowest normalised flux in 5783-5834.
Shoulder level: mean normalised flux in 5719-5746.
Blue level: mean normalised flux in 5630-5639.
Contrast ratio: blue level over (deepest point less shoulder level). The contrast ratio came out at -3.8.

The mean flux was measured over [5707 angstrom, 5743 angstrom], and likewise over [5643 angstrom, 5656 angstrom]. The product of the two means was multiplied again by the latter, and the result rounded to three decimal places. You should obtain 0.290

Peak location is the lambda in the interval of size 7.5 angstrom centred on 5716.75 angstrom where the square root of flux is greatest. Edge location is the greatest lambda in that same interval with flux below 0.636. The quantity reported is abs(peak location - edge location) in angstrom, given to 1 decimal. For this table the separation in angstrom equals 1.3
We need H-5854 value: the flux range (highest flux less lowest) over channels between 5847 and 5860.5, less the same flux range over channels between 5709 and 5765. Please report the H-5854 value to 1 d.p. -0.2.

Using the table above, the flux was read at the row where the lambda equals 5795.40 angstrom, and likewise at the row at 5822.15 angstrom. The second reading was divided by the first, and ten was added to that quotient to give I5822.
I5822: 11.06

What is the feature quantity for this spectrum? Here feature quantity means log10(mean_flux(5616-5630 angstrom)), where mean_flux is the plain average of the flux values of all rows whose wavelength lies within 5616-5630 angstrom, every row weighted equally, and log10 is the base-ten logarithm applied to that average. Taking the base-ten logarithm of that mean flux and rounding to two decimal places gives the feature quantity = -0.14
